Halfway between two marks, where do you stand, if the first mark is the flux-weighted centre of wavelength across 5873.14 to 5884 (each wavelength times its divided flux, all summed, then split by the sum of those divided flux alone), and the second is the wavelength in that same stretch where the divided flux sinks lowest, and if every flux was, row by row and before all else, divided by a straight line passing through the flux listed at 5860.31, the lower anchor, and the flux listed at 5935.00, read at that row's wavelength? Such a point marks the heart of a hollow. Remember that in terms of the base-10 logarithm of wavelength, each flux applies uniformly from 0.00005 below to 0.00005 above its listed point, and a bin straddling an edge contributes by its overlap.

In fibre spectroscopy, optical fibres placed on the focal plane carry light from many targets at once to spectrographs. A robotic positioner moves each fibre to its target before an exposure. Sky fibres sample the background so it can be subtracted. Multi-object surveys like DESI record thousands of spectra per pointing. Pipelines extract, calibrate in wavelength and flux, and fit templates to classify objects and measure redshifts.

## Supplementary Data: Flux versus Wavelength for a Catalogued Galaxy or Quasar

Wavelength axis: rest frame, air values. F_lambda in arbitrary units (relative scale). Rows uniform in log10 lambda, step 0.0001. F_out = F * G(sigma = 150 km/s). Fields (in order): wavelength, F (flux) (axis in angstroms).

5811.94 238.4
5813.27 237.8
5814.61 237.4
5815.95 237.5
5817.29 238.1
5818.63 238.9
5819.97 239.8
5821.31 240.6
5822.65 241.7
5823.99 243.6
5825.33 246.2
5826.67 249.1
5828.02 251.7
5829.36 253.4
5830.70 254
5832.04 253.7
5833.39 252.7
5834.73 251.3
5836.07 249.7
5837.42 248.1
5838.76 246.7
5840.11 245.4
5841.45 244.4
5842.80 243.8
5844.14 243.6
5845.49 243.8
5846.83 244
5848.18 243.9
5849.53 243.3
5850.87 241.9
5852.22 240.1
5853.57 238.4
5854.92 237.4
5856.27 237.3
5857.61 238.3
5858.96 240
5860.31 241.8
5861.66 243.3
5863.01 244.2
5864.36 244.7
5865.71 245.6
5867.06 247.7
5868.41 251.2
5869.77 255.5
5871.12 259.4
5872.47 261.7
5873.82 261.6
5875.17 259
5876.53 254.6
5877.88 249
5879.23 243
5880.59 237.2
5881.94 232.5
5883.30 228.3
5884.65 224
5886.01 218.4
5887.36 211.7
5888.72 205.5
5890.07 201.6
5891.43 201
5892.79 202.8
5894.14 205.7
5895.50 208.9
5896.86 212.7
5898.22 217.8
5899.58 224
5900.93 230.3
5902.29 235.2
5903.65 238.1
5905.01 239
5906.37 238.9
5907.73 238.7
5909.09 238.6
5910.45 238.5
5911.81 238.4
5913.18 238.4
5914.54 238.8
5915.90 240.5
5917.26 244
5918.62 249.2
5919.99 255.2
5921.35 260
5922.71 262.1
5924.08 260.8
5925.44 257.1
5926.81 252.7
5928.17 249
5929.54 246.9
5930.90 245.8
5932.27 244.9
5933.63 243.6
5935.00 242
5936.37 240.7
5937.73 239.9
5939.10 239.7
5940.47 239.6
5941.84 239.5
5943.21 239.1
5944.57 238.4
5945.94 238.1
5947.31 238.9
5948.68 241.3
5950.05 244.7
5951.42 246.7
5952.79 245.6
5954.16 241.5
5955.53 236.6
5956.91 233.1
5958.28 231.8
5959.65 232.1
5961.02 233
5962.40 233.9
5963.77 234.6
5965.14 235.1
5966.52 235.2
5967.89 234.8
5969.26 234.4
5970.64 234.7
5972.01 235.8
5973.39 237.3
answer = 5880.9 angstroms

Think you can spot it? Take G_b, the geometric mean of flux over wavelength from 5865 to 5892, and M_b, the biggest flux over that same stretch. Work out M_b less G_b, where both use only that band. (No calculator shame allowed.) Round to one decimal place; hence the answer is 25.2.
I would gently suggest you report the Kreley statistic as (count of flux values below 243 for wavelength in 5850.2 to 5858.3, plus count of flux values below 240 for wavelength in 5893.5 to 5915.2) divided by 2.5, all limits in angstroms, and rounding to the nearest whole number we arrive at 9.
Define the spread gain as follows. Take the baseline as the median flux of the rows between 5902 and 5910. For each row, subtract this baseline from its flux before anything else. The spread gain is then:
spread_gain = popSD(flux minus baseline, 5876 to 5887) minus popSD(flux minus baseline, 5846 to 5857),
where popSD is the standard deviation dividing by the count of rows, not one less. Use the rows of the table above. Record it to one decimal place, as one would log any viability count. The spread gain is 9.0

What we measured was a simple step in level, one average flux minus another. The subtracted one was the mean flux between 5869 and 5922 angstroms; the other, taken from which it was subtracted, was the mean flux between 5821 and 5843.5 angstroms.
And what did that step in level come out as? 14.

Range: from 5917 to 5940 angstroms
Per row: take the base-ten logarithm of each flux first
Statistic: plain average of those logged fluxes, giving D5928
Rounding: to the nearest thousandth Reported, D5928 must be 2.396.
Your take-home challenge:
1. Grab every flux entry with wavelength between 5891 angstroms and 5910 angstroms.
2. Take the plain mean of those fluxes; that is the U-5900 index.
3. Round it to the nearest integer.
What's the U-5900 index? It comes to 224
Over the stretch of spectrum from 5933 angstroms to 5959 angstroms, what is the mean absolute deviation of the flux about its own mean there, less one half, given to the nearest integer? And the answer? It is 2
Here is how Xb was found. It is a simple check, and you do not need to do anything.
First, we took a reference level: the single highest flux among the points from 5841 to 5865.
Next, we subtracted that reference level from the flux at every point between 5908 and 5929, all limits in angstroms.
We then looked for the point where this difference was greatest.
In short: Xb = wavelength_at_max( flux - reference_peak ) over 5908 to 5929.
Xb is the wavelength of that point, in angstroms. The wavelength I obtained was 5922.71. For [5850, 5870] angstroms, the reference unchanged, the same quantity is 5869.77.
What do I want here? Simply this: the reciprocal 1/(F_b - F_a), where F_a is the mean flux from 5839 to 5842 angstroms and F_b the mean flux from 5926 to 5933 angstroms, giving 0.34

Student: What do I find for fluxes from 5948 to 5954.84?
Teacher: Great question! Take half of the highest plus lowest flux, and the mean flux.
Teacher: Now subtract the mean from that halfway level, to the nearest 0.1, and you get 0.0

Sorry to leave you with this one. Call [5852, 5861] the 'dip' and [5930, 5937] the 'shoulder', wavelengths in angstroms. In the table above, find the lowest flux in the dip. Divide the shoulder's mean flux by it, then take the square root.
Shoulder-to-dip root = 1.01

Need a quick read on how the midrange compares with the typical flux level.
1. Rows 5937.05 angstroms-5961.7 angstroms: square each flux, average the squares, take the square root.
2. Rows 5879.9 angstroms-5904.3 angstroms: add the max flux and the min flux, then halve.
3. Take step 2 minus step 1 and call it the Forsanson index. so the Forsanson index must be -19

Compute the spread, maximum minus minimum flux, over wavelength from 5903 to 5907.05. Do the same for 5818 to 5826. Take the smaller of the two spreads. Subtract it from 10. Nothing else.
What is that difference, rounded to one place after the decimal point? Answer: 9.1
